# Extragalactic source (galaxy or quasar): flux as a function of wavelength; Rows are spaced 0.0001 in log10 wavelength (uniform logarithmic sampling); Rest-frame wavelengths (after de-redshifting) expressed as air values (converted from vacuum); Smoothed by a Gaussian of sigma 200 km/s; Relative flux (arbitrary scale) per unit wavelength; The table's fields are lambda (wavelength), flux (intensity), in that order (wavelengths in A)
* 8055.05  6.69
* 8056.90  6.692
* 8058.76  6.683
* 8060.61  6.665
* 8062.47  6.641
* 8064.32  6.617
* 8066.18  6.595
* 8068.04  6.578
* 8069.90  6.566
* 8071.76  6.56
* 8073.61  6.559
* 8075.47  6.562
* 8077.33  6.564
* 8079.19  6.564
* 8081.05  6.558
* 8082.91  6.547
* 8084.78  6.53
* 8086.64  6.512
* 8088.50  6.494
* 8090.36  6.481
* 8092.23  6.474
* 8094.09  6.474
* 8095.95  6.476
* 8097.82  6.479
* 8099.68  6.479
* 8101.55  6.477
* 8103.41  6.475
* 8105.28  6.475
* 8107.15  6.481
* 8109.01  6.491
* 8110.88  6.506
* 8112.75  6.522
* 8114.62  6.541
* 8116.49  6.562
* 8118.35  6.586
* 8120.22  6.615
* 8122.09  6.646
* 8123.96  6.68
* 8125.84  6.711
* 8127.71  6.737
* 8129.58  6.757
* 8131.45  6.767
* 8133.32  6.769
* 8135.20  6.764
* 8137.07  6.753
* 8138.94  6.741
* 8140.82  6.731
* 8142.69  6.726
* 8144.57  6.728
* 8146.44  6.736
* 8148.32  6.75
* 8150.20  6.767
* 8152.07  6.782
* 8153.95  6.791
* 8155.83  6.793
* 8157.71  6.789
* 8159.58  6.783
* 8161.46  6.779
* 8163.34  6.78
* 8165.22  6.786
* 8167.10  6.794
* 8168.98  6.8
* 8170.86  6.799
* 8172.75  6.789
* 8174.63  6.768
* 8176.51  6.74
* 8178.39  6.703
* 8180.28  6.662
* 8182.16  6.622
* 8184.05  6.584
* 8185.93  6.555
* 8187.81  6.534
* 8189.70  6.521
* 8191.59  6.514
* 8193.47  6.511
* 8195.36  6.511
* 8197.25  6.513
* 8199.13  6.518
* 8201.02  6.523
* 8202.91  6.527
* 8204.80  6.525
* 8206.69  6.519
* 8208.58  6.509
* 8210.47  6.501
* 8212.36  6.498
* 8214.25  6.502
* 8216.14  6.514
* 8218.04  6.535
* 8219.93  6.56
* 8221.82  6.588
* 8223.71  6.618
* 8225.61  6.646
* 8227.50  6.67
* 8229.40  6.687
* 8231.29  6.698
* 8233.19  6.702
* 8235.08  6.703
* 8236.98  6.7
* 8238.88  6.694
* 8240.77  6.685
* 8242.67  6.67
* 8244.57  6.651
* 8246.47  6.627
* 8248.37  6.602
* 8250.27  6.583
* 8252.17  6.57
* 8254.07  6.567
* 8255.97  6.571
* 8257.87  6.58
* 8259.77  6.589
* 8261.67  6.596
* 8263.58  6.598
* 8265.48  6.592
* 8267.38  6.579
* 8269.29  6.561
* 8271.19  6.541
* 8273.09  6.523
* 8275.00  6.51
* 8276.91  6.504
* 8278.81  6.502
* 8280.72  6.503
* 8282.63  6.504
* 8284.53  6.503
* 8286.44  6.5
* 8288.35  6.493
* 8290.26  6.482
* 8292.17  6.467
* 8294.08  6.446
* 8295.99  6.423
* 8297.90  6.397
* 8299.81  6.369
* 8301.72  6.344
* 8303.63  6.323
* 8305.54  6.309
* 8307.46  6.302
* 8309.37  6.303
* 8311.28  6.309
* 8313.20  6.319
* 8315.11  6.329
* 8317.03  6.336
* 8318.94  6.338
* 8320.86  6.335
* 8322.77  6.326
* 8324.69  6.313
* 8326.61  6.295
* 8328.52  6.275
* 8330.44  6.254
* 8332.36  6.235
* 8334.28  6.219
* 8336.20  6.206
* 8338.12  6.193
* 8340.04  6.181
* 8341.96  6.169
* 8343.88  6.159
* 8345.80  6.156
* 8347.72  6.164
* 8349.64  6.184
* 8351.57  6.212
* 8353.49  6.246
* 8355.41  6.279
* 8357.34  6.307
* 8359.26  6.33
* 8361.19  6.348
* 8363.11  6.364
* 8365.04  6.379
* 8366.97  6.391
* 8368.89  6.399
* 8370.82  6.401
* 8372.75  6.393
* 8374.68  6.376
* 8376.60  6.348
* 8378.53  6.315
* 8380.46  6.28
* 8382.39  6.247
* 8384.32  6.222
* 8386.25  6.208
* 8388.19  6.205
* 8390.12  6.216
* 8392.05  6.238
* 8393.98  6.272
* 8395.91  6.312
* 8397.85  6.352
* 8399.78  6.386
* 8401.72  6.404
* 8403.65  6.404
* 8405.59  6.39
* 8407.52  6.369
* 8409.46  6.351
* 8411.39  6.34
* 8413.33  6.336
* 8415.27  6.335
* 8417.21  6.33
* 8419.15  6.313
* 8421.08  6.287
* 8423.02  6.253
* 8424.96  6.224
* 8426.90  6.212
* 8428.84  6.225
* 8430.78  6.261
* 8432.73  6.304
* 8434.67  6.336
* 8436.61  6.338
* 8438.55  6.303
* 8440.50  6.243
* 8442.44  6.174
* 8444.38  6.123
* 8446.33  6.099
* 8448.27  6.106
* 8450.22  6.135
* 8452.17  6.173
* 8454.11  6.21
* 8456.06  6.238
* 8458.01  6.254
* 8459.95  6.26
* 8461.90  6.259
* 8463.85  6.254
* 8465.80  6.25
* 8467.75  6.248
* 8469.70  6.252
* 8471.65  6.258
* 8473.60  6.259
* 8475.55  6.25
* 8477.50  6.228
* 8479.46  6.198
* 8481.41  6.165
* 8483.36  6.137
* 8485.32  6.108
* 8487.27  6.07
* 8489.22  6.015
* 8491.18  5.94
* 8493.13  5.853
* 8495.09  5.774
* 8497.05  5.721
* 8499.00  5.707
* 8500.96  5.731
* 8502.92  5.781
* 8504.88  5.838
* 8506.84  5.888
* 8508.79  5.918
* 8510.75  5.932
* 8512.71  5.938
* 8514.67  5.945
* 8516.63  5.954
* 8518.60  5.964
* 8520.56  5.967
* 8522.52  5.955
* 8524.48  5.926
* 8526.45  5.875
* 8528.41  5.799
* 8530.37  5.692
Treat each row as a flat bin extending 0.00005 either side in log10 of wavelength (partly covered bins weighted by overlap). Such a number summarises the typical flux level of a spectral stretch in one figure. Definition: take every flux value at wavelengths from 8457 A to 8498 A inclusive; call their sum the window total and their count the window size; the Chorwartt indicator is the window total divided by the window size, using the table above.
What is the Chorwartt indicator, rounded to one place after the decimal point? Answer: 6.1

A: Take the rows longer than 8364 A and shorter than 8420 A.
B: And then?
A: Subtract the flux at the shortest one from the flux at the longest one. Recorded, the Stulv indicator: -0.07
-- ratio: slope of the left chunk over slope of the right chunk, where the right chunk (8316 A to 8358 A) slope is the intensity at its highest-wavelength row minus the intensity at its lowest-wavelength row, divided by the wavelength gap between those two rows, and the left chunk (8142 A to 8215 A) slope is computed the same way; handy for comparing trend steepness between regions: 4.4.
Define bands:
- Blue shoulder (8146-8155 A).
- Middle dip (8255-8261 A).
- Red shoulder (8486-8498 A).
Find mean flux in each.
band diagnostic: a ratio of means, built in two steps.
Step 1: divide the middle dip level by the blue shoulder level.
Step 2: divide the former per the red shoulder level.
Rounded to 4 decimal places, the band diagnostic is 0.1650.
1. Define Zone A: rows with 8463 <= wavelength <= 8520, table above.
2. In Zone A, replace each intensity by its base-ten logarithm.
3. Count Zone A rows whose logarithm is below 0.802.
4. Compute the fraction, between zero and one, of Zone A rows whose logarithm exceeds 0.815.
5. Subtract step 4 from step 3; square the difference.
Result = 841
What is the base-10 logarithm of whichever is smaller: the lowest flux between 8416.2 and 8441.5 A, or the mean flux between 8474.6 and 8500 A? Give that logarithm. 0.779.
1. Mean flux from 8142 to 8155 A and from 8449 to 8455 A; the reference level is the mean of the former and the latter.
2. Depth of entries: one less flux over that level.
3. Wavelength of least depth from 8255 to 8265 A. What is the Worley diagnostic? 8263.58 A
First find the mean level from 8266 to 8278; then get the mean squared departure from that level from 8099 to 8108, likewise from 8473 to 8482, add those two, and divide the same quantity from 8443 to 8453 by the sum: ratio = 1.6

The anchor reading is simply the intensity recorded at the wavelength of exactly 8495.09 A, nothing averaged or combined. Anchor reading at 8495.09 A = 5.774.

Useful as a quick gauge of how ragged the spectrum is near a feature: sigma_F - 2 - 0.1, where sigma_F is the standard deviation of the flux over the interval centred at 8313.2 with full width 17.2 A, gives -2.09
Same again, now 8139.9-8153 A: -2.08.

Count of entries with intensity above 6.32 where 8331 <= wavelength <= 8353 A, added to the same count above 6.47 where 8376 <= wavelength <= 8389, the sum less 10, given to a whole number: -10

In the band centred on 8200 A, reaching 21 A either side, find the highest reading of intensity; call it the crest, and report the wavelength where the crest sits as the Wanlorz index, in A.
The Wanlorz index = 8180.28 A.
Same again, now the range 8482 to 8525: 8483.36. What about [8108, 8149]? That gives 8133.32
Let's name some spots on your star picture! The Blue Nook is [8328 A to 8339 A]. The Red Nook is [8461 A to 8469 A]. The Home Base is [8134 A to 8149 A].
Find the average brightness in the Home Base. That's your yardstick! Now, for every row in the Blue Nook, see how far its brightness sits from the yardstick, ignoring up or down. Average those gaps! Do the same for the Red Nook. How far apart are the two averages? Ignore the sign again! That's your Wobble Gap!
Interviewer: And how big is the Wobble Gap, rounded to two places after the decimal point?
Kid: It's 0.02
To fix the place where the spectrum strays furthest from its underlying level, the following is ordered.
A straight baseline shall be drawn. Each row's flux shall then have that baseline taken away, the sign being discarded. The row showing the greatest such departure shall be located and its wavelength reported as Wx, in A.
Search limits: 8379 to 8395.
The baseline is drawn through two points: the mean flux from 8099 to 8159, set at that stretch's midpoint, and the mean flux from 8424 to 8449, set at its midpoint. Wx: 8388.19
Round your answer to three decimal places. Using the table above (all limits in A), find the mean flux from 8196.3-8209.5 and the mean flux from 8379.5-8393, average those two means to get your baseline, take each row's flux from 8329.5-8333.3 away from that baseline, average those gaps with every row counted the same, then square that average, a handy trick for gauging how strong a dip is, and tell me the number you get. 0.017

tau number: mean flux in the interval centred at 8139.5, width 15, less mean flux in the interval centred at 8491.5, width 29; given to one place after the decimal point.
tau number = 0.8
